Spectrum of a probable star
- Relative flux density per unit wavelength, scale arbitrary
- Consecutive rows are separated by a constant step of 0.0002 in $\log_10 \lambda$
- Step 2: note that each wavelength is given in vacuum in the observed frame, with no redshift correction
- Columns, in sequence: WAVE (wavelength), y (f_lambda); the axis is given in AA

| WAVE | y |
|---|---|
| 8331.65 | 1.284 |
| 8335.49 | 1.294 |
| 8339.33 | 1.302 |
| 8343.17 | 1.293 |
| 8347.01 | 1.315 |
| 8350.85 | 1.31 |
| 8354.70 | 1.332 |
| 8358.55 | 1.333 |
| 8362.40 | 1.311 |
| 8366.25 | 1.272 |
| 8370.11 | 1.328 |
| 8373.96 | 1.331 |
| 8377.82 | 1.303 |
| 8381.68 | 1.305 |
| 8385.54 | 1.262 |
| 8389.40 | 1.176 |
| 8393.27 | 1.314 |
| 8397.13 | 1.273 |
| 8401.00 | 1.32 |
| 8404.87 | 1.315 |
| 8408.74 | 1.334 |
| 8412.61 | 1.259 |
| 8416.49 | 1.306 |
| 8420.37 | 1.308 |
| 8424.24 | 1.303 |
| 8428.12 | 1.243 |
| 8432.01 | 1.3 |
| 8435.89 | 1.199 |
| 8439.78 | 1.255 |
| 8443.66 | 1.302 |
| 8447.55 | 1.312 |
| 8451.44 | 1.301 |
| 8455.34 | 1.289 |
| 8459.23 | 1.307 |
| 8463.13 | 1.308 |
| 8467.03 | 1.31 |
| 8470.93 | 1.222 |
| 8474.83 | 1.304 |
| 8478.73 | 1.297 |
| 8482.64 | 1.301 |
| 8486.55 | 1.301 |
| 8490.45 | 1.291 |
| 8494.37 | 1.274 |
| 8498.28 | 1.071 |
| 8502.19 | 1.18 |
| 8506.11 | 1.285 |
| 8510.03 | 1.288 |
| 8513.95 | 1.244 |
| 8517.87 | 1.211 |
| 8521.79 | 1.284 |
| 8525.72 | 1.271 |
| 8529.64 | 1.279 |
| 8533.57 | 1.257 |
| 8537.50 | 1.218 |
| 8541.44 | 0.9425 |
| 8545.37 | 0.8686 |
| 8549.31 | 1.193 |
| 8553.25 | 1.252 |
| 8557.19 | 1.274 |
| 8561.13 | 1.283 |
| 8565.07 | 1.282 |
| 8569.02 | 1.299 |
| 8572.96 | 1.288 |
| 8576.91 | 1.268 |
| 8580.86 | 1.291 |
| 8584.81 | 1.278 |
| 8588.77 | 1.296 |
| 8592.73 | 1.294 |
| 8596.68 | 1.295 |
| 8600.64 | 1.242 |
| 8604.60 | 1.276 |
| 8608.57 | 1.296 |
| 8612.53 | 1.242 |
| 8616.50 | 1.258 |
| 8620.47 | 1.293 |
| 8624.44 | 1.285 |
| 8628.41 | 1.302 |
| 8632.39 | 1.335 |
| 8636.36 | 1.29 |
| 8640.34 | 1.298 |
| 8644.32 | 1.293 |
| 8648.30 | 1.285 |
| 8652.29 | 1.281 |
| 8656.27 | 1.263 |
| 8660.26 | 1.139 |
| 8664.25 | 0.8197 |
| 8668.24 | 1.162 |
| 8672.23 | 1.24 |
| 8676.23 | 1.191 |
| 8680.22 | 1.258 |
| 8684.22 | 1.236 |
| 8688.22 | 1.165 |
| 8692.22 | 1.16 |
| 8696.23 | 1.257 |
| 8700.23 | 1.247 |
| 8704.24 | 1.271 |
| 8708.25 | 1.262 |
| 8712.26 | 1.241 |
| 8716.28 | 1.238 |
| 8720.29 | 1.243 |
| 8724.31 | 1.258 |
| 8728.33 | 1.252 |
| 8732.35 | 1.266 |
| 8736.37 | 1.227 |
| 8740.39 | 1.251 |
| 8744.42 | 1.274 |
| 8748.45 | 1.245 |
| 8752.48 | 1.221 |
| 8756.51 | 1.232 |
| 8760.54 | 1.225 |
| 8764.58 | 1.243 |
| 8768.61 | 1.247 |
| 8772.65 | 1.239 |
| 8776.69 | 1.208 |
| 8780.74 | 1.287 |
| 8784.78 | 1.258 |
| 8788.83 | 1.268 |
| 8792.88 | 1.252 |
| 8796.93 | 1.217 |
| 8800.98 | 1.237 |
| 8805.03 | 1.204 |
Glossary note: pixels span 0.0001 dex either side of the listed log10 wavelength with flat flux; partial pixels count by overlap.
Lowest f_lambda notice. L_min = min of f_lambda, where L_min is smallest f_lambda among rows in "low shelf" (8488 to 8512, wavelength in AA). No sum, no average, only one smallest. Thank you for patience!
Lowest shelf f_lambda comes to 1.071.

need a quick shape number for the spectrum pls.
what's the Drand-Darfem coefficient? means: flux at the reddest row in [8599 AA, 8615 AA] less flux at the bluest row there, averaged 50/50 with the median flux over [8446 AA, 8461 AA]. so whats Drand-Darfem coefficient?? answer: 0.652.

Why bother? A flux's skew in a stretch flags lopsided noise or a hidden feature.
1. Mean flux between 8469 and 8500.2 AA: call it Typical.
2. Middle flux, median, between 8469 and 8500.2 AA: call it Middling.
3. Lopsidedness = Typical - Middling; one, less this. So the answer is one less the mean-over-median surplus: 1.04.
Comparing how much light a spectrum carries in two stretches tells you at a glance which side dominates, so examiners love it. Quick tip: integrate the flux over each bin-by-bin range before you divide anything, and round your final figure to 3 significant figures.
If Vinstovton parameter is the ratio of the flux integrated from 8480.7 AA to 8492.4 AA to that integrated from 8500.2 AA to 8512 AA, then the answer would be 1.03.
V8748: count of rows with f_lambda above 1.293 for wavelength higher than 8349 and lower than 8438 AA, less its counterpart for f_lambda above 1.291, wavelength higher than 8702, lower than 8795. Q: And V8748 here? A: 16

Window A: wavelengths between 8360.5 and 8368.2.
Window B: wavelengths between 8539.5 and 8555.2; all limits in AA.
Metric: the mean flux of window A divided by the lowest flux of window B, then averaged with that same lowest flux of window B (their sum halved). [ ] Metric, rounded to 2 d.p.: 1.18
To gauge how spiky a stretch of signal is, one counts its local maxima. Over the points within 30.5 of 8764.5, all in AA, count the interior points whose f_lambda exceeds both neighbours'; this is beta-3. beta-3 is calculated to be 5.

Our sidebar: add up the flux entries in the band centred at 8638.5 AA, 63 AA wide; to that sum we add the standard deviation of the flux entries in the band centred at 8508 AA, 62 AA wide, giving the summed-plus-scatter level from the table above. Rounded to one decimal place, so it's 19.9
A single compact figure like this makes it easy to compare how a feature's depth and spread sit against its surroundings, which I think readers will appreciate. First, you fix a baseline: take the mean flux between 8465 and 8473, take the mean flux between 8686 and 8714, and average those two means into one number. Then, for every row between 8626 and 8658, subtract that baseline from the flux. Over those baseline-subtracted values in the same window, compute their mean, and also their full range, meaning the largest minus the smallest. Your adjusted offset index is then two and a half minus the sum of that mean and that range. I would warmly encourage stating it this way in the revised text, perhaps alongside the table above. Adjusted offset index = 2.38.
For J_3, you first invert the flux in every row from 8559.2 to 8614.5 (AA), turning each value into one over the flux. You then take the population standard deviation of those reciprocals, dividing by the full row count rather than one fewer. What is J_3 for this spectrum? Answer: 0.011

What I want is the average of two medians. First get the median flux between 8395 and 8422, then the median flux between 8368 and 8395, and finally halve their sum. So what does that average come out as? 1.31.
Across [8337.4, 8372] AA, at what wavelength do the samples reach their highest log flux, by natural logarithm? 8358.55 AA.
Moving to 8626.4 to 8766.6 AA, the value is 8632.39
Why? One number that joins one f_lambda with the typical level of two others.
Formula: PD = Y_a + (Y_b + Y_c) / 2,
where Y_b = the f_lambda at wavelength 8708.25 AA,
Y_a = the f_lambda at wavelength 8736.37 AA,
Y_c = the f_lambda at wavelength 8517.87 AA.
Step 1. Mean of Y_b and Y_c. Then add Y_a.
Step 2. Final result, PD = 2.46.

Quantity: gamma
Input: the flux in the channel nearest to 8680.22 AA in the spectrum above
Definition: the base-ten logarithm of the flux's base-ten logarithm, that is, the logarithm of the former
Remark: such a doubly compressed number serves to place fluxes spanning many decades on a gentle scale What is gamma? -1.00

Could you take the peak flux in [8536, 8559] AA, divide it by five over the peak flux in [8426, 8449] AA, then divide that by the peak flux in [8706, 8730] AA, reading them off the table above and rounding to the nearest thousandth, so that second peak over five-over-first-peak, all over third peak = 0.265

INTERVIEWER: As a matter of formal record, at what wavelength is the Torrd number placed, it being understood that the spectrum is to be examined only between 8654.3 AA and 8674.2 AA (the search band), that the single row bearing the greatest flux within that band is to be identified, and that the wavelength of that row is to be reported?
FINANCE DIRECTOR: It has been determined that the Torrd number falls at 8656.27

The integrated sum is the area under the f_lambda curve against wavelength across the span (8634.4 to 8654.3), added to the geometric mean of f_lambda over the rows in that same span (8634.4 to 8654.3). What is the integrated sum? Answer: 27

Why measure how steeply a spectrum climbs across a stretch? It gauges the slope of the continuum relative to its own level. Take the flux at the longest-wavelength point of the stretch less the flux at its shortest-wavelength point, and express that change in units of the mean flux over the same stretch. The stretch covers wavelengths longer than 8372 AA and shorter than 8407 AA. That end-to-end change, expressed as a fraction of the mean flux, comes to -0.012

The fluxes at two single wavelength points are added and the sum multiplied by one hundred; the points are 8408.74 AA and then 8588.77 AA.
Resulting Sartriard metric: 263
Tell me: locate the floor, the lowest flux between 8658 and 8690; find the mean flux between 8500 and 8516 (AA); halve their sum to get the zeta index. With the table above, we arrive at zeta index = 1.03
